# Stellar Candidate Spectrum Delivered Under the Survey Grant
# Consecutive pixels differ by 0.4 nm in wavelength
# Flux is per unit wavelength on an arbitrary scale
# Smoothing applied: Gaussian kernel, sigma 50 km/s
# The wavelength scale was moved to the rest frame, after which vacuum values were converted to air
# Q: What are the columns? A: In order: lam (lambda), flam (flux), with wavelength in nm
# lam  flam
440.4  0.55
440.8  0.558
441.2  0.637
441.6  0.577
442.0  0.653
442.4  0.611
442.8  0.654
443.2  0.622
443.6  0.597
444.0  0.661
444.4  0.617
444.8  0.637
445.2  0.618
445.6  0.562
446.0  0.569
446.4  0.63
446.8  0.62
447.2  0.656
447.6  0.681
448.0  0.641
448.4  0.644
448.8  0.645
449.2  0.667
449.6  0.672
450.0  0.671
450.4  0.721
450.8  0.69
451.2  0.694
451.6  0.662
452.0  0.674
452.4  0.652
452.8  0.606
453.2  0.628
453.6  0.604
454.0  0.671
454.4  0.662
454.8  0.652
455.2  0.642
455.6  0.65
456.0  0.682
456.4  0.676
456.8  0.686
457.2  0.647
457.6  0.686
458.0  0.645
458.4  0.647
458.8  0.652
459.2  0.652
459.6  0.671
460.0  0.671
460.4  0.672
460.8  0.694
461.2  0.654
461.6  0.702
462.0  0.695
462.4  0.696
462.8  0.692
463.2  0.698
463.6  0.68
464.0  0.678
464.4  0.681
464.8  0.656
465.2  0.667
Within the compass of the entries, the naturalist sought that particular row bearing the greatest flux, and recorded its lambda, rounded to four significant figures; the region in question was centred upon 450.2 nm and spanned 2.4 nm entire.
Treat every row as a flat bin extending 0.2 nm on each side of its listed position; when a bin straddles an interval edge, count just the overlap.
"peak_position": 450.4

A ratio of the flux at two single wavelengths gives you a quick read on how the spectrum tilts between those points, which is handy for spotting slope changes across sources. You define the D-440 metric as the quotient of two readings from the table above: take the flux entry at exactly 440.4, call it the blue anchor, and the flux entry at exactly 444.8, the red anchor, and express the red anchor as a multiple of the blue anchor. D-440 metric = 1.16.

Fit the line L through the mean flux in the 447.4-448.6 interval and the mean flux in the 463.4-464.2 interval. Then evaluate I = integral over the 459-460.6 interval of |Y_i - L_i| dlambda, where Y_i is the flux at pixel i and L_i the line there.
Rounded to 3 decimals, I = 0.010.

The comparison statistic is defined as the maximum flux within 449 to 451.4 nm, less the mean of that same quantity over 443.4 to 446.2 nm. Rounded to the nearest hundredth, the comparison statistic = 0.11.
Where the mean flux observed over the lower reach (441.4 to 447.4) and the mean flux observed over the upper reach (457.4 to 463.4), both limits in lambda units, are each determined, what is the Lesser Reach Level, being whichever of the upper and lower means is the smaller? 0.619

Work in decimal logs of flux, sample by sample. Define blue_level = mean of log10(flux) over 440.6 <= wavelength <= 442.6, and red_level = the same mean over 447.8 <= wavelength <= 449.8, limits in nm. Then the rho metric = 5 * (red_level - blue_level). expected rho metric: 0.16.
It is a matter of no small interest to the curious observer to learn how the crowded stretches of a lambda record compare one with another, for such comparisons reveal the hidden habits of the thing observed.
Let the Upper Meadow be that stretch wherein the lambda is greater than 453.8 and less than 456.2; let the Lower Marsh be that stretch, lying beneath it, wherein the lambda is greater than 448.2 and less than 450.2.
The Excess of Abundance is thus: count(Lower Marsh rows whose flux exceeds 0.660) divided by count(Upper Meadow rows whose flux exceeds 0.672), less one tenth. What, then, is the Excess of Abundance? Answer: 2.90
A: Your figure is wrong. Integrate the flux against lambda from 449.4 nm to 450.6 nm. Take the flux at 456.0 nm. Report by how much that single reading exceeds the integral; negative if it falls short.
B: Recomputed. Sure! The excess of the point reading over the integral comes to -0.14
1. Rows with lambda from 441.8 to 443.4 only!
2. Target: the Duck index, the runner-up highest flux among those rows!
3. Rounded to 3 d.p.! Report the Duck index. 0.653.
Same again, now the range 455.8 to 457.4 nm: 0.682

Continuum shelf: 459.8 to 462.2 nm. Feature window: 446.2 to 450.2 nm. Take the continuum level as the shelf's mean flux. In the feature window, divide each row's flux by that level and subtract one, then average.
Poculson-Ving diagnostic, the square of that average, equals 0.0018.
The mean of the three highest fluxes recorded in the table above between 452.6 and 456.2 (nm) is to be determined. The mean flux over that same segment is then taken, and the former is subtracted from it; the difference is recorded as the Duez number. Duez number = -0.028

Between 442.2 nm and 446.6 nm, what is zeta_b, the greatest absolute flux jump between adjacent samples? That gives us 0.064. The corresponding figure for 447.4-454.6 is 0.067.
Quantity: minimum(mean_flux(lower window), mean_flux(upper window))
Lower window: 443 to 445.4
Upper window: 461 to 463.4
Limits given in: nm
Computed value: 0.625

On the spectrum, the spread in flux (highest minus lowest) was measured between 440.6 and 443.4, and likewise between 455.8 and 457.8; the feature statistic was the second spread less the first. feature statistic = -0.057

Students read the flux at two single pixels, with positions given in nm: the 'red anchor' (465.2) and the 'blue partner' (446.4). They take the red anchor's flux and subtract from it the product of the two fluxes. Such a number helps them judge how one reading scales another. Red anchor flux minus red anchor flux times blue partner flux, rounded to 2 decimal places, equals 0.25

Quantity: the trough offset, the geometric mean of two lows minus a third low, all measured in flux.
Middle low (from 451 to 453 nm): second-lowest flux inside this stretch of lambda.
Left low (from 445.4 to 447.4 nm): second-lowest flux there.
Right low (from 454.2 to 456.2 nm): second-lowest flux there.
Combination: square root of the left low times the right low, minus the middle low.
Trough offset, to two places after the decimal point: -0.04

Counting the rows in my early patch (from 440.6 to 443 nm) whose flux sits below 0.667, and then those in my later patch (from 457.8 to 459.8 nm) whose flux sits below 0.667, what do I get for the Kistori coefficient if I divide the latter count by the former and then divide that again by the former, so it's 0.11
